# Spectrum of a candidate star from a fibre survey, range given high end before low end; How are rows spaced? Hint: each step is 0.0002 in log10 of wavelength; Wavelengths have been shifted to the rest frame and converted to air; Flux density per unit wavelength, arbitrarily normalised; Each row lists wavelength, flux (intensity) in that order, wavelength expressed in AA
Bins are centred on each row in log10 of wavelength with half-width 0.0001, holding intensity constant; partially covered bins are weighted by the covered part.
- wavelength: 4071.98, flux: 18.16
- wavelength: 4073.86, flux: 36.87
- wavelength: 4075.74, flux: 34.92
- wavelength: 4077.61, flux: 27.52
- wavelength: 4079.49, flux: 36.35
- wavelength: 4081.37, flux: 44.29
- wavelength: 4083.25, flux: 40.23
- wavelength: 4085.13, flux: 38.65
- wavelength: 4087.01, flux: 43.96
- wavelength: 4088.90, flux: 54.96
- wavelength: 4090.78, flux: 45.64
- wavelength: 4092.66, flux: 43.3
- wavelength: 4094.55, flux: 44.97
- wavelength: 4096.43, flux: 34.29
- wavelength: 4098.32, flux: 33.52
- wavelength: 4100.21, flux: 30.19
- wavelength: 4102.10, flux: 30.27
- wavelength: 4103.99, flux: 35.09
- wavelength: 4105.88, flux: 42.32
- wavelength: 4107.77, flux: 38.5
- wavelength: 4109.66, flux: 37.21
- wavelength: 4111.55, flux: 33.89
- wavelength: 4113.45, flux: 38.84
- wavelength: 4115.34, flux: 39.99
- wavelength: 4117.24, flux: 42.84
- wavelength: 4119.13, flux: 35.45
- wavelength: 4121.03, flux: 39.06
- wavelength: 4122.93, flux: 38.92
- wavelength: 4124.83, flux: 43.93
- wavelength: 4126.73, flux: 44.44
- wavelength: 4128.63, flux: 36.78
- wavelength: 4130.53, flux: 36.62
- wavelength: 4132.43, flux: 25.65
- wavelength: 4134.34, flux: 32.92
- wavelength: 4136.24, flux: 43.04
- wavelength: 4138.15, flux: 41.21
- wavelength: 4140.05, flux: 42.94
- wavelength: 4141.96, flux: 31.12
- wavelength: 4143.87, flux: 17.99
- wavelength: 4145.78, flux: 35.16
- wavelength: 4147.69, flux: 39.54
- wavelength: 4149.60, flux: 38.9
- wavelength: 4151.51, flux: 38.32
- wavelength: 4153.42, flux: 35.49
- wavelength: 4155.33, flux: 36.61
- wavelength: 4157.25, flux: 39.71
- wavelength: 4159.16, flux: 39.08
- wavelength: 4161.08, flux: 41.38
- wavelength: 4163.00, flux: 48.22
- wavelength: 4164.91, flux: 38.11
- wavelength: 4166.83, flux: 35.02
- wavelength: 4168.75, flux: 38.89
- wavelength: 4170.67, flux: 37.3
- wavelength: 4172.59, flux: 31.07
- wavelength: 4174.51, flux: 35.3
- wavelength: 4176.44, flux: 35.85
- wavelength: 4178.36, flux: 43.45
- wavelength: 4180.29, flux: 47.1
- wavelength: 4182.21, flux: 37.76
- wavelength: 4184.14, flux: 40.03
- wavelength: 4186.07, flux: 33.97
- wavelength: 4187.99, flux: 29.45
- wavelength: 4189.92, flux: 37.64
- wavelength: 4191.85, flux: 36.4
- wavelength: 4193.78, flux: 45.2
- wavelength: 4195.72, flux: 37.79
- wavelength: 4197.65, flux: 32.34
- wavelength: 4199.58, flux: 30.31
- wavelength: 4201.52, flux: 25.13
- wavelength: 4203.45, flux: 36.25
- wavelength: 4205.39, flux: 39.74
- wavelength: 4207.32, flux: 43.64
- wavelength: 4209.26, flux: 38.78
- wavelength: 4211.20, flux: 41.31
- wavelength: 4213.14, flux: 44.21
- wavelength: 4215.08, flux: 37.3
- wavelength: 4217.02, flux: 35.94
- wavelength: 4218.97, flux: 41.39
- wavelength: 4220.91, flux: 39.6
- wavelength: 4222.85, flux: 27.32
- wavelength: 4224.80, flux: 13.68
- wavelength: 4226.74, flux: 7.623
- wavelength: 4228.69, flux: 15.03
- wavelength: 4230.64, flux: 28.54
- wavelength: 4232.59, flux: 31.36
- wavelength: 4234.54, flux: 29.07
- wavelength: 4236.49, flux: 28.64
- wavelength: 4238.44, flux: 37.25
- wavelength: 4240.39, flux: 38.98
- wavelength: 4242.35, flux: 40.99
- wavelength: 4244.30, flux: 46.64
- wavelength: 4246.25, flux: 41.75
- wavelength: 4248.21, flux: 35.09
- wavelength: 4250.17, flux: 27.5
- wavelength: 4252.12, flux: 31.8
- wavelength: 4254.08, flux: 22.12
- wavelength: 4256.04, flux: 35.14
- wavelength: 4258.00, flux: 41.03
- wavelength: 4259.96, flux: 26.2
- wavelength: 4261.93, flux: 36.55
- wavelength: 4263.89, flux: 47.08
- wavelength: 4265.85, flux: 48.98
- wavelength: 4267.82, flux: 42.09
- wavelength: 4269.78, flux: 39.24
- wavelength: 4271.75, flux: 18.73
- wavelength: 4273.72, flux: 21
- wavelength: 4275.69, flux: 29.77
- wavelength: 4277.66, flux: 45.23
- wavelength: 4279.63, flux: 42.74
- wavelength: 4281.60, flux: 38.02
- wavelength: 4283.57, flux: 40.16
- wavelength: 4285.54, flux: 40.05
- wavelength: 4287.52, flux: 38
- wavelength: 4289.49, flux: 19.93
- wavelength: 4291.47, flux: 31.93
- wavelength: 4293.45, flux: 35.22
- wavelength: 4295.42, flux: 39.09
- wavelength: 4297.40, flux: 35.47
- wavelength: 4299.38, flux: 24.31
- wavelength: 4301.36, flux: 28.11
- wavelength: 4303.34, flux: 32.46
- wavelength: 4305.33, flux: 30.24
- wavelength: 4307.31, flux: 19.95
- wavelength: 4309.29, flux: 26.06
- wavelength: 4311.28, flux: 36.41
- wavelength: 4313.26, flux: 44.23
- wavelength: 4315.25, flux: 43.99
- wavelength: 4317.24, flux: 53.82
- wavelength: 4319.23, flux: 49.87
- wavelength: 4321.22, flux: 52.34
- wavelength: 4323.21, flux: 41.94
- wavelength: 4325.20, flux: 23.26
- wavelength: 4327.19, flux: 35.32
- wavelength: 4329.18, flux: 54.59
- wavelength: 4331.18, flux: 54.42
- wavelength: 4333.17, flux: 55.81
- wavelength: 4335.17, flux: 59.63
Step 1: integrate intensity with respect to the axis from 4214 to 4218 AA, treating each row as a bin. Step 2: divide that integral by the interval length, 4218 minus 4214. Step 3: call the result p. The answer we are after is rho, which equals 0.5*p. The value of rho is 18.4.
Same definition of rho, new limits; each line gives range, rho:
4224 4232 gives 8.5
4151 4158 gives 18.7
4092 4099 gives 19.5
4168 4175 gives 17.8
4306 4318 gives 18.5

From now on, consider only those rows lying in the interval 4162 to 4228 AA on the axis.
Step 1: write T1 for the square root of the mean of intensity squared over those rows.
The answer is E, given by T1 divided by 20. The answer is 1.84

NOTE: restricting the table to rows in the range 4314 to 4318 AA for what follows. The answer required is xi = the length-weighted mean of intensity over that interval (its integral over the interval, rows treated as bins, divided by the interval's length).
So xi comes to 48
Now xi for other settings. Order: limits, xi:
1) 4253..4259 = 33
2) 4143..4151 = 33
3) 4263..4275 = 36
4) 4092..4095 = 44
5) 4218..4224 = 35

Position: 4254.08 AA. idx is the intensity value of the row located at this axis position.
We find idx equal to 22.12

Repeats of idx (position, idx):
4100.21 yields 30.19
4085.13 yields 38.65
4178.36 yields 43.45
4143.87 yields 17.99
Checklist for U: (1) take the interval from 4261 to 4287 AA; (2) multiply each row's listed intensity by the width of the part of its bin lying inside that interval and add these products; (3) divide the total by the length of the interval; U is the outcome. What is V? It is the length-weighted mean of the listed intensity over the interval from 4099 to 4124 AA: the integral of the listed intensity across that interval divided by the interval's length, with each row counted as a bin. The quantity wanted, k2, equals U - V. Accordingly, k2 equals 1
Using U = 37.7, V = 37.1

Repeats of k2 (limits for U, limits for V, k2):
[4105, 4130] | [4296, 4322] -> 3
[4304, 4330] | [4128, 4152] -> 4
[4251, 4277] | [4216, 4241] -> 5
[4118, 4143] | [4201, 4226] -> 2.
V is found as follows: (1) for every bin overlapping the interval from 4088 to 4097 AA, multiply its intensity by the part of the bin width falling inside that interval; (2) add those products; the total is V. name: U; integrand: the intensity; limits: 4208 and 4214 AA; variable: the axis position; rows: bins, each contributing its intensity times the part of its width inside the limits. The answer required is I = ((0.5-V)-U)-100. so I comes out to -754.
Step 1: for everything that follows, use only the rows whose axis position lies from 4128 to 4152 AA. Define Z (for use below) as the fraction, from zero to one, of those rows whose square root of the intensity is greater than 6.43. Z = 0.15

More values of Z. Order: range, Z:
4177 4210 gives 0.24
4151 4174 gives 0.17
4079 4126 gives 0.36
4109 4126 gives 0.22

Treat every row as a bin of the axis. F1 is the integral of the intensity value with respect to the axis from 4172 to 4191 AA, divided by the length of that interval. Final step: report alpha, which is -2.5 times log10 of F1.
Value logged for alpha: -3.93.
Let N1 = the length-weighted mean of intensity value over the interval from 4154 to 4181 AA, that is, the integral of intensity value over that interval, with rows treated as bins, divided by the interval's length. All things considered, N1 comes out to 38.9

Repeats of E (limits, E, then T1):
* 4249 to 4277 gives 1.73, 34.6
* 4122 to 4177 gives 1.88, 37.7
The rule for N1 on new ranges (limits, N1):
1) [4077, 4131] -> 39.1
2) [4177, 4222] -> 38.0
